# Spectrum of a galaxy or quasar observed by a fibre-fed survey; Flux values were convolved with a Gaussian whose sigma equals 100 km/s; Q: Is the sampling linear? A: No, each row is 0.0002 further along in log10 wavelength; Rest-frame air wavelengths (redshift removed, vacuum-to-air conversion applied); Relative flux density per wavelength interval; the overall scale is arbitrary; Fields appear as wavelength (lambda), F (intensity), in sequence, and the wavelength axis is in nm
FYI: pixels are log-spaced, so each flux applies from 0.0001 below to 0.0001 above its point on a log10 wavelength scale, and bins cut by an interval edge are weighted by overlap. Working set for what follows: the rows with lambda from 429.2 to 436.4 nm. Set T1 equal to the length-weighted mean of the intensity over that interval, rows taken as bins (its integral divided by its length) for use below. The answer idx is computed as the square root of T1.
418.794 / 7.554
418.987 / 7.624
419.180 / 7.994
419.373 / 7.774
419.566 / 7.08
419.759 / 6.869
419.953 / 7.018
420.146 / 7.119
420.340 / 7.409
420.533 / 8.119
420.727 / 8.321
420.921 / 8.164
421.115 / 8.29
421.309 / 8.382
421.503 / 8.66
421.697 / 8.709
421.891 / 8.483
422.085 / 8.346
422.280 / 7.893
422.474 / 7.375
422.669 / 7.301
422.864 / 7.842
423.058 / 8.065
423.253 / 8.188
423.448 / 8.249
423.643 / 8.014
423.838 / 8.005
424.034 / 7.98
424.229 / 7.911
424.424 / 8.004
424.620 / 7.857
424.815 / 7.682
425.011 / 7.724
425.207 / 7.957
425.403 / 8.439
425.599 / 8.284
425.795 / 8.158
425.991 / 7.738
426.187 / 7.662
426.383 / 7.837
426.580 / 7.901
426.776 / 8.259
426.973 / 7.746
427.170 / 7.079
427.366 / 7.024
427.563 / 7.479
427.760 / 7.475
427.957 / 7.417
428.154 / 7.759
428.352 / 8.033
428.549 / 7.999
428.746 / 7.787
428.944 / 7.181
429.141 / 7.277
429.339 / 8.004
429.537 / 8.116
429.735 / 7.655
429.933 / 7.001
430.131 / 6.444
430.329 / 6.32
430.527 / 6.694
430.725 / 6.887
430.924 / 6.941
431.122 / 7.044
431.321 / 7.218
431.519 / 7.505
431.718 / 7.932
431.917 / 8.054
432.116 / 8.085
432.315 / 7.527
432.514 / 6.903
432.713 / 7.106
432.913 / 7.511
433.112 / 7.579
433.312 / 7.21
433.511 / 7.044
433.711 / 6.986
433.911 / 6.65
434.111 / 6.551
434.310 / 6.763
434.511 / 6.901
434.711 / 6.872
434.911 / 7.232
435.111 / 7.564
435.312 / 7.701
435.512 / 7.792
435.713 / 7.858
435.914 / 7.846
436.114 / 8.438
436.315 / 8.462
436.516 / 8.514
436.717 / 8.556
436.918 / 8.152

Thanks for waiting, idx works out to 2.71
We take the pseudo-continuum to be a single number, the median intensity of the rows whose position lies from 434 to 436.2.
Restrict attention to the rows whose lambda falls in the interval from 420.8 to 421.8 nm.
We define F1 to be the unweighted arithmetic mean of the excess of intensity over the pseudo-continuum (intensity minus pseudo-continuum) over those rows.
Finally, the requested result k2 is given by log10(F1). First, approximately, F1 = 0.88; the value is -0.06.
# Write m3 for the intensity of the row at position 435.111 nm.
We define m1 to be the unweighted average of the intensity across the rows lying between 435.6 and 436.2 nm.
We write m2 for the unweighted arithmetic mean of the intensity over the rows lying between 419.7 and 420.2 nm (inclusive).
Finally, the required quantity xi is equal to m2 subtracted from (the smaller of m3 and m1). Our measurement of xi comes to 0.6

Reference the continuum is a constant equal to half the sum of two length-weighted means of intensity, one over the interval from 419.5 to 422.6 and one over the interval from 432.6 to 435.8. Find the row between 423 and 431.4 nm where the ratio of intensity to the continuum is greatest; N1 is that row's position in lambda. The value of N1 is 425.403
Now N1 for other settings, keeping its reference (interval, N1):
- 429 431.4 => 429.537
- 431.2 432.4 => 432.116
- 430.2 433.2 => 432.116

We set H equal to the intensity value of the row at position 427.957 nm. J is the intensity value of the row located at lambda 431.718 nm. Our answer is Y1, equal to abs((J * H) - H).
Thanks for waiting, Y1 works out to 51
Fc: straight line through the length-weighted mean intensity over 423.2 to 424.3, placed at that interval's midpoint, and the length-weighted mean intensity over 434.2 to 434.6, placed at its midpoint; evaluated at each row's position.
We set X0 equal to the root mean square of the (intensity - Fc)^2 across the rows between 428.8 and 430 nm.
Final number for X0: 0.3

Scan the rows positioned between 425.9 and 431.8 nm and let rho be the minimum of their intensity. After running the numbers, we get 6.32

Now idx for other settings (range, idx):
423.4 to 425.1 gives 2.82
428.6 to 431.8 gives 2.69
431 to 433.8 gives 2.72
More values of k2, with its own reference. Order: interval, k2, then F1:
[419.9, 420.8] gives -1.48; 0.03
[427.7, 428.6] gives -0.76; 0.17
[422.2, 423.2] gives -0.88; 0.13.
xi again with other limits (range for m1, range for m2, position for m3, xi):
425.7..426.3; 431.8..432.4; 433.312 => -0.7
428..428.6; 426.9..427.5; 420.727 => 0.6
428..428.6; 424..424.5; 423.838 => 0.0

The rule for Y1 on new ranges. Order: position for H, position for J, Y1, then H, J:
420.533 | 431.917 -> 57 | 8.119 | 8.054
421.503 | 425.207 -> 60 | 8.66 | 7.957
